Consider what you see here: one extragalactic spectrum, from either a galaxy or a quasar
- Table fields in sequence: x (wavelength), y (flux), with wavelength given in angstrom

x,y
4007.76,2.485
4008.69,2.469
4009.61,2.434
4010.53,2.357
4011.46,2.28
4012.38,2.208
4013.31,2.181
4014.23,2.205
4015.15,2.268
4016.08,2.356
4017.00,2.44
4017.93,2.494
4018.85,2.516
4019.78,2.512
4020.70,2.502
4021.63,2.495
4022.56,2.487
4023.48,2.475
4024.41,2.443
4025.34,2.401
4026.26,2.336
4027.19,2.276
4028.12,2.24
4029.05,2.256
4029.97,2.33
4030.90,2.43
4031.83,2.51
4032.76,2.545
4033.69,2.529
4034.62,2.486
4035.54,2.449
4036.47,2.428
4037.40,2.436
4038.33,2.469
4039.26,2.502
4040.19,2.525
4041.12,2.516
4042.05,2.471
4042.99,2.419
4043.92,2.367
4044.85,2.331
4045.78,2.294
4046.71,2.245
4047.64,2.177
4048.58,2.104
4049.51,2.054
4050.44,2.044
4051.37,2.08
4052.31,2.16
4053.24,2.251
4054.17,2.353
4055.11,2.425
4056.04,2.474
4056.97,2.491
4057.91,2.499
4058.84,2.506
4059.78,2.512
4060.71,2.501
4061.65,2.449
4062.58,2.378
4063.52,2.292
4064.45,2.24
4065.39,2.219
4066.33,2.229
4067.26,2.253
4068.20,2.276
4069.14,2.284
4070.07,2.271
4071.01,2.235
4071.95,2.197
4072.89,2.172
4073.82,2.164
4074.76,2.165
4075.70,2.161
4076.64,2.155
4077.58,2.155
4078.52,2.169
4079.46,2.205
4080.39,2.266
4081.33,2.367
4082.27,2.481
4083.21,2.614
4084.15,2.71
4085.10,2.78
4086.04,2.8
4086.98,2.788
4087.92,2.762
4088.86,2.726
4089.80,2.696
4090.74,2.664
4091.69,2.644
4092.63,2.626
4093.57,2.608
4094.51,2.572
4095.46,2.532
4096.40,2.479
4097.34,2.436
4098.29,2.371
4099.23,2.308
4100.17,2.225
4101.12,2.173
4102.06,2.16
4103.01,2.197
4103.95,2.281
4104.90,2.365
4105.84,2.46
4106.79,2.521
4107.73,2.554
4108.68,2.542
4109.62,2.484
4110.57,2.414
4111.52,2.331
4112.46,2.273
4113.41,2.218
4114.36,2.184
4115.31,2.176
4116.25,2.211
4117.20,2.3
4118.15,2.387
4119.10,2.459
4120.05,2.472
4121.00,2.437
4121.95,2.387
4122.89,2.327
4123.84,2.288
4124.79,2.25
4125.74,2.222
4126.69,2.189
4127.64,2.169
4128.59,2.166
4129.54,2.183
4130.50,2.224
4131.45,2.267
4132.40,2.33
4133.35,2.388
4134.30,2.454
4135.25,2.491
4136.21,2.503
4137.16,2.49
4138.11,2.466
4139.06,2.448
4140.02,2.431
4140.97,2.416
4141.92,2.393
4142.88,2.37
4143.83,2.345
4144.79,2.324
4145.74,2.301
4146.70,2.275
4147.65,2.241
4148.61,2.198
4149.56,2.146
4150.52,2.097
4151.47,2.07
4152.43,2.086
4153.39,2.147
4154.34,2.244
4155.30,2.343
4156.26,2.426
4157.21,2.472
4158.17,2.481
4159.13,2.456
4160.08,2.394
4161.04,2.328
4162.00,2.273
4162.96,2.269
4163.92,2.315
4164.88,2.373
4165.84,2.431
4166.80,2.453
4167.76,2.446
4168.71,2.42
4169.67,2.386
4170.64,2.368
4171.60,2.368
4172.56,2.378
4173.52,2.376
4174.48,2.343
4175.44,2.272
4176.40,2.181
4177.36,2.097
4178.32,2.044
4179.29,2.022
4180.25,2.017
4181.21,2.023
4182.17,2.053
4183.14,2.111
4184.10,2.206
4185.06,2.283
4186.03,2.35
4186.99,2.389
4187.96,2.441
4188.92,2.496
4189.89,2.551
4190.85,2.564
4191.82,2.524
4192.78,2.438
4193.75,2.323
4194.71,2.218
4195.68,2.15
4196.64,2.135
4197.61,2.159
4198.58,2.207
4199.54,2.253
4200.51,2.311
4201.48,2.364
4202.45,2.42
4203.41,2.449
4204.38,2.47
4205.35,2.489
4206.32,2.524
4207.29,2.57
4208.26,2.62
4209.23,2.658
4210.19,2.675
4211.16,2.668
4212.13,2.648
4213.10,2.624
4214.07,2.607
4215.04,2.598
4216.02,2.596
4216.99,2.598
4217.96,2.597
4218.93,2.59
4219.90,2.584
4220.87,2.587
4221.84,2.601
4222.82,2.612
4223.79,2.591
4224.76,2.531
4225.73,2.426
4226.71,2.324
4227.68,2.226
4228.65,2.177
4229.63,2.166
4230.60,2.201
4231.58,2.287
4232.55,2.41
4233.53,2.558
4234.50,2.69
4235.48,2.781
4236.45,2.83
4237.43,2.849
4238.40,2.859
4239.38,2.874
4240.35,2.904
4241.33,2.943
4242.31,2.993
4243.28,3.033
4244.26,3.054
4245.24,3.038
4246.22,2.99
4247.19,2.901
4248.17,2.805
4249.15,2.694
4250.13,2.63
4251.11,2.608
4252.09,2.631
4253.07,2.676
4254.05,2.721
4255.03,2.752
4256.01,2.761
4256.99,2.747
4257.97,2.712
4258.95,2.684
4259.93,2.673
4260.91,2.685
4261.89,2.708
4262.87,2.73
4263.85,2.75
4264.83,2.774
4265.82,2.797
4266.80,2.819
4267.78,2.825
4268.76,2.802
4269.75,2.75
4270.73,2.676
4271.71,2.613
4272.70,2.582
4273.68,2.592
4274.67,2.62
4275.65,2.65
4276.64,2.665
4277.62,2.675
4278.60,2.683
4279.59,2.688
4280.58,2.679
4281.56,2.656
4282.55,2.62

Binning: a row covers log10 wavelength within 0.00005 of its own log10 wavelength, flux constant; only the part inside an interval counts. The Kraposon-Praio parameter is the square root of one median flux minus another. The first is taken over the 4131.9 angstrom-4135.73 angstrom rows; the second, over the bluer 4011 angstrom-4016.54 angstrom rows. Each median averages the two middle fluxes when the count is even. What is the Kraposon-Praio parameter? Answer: 0.43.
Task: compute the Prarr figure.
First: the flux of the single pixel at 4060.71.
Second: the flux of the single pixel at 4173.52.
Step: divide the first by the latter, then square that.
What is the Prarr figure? 1.11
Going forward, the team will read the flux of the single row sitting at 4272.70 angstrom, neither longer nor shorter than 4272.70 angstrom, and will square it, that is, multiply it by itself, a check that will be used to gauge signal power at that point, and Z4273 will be 6.67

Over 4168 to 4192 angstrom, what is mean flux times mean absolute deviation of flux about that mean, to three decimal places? 0.346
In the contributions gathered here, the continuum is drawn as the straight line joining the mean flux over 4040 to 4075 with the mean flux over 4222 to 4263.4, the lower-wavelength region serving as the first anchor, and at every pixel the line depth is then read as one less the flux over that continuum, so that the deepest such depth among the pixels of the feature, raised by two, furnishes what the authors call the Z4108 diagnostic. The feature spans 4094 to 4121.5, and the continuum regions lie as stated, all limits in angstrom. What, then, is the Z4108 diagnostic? 2.10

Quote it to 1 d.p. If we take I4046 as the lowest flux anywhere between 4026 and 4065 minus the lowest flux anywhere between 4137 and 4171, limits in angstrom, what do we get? 0.0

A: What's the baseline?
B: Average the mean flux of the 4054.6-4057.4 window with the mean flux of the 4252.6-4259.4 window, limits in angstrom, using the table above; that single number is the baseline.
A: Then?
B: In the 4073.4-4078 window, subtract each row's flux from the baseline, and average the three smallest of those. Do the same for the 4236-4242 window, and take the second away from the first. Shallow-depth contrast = 0.7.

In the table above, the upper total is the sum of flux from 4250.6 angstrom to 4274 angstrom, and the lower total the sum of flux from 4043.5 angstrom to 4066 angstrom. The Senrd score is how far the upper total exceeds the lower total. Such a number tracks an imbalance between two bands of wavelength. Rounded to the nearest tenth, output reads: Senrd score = 9.6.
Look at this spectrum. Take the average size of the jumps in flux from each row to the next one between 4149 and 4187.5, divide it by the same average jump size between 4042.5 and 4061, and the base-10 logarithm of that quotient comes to -0.01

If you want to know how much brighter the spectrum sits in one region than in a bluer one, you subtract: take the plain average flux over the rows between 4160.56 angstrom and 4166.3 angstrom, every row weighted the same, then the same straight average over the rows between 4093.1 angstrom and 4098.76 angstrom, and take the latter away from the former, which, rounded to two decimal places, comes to -0.17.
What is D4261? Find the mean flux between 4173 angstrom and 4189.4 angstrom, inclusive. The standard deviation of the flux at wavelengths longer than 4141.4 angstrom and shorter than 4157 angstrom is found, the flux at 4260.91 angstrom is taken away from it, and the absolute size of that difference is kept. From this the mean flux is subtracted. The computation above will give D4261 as 0.4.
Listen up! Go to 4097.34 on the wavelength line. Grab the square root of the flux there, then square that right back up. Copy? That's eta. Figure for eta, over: 2.44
